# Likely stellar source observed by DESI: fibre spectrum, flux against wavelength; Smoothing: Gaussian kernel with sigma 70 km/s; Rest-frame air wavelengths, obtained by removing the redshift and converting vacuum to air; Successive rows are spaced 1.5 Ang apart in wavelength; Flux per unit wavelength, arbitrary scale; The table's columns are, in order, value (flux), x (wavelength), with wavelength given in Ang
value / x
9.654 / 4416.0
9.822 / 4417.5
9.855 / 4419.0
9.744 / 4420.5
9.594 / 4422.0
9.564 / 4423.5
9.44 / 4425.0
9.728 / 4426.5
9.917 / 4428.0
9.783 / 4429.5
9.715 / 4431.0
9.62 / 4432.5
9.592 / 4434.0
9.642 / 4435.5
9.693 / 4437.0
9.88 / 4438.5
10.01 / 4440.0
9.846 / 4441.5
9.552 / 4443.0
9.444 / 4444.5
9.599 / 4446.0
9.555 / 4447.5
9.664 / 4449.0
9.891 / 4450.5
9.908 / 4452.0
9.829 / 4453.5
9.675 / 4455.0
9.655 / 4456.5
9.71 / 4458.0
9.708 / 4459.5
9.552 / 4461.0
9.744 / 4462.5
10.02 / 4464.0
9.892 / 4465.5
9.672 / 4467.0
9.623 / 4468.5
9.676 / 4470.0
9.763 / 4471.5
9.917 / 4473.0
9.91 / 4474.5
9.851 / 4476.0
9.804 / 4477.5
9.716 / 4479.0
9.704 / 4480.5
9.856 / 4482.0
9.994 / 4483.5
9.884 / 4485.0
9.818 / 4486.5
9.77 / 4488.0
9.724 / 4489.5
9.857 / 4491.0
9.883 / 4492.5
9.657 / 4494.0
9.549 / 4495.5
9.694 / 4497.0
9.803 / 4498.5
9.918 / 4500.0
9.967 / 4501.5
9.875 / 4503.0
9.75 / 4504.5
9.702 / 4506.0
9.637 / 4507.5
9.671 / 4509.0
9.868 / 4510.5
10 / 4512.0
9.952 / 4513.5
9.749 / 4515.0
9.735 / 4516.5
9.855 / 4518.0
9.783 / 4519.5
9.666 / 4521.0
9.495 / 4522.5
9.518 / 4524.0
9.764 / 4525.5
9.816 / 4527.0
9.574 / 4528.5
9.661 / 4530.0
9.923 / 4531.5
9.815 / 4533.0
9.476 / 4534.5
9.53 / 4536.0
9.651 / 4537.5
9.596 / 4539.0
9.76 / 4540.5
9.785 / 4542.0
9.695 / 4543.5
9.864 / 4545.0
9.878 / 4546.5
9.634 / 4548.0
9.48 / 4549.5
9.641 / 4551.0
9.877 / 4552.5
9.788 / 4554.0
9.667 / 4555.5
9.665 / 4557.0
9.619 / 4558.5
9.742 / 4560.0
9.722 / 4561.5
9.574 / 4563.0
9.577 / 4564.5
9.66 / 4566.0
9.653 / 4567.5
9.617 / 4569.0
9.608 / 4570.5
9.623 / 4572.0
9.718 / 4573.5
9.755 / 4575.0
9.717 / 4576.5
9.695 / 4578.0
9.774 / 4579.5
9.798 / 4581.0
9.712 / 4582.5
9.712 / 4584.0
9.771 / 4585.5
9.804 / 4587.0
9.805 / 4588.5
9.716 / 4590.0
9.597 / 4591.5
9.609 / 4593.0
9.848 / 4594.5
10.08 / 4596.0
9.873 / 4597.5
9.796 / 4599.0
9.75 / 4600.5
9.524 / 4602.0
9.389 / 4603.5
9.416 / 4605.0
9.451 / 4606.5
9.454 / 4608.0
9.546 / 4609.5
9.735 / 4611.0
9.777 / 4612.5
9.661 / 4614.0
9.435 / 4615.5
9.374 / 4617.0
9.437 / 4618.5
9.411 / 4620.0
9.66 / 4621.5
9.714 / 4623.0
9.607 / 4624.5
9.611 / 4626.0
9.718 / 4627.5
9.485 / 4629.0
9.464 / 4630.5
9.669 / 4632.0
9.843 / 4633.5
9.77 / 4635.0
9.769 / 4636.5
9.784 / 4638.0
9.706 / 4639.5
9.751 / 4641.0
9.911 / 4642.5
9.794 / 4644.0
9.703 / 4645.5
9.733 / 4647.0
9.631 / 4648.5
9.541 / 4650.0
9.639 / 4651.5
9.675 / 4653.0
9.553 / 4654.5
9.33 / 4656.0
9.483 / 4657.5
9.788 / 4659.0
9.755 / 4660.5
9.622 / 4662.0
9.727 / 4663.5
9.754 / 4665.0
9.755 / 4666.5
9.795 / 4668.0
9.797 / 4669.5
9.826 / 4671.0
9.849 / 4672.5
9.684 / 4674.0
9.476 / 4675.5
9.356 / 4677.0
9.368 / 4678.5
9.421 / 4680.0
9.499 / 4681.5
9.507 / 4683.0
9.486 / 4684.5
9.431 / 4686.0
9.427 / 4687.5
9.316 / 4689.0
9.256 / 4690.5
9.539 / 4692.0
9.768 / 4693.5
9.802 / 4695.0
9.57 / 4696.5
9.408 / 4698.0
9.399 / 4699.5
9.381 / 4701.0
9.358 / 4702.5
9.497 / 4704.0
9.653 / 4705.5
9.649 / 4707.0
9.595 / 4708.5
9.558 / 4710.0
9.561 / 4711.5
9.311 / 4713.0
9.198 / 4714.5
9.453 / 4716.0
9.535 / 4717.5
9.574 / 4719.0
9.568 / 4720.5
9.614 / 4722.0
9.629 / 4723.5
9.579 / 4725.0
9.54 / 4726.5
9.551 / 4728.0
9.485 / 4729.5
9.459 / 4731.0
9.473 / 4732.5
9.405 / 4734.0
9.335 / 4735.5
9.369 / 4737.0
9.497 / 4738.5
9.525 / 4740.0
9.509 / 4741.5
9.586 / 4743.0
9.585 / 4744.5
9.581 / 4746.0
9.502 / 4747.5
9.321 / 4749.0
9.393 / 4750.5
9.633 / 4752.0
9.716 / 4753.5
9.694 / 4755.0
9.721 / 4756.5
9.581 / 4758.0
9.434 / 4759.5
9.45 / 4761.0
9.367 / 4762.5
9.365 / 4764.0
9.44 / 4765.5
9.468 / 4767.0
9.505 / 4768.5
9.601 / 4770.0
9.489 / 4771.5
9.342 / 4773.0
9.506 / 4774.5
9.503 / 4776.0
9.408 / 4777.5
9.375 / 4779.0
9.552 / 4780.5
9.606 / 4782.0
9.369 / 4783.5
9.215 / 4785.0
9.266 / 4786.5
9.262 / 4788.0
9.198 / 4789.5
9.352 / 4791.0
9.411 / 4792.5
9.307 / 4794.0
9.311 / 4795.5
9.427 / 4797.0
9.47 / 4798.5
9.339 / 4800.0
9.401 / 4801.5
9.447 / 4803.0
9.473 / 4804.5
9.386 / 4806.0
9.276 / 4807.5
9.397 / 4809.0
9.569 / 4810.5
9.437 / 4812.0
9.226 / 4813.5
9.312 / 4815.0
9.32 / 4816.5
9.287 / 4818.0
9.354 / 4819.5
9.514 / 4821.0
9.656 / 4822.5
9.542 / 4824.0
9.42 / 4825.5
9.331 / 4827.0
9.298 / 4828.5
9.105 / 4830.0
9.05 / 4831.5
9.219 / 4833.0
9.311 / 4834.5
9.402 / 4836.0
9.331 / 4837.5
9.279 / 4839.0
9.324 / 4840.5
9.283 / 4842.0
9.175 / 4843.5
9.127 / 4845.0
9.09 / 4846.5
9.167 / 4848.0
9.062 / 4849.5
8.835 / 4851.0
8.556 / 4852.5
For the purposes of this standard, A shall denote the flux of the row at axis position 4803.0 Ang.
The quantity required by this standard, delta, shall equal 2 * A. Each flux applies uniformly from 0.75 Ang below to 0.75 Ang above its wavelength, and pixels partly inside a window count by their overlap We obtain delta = 18.9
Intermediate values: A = 9.447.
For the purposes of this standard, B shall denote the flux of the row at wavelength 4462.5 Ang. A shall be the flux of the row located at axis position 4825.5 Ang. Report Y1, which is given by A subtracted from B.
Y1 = 0.3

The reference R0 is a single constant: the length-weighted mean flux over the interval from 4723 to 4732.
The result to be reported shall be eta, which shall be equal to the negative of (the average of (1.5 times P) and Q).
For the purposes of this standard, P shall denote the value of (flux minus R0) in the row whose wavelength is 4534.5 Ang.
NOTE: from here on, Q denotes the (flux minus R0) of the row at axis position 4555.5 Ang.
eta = -0.02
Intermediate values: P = -0.06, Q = 0.1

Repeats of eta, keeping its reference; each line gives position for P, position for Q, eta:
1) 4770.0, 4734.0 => 0.02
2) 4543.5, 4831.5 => 0.12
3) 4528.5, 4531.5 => -0.22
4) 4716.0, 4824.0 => 0.06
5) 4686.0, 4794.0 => 0.19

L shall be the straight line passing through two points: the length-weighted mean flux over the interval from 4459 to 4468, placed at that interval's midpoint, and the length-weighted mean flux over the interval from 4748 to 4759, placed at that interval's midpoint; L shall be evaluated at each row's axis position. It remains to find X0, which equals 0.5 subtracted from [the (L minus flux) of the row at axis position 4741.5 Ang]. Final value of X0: -0.43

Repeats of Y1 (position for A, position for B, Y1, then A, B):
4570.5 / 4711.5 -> 0.0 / 9.608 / 9.561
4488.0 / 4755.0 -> -0.1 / 9.77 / 9.694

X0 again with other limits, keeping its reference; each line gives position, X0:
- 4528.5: -0.35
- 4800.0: -0.29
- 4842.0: -0.27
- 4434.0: -0.31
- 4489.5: -0.48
